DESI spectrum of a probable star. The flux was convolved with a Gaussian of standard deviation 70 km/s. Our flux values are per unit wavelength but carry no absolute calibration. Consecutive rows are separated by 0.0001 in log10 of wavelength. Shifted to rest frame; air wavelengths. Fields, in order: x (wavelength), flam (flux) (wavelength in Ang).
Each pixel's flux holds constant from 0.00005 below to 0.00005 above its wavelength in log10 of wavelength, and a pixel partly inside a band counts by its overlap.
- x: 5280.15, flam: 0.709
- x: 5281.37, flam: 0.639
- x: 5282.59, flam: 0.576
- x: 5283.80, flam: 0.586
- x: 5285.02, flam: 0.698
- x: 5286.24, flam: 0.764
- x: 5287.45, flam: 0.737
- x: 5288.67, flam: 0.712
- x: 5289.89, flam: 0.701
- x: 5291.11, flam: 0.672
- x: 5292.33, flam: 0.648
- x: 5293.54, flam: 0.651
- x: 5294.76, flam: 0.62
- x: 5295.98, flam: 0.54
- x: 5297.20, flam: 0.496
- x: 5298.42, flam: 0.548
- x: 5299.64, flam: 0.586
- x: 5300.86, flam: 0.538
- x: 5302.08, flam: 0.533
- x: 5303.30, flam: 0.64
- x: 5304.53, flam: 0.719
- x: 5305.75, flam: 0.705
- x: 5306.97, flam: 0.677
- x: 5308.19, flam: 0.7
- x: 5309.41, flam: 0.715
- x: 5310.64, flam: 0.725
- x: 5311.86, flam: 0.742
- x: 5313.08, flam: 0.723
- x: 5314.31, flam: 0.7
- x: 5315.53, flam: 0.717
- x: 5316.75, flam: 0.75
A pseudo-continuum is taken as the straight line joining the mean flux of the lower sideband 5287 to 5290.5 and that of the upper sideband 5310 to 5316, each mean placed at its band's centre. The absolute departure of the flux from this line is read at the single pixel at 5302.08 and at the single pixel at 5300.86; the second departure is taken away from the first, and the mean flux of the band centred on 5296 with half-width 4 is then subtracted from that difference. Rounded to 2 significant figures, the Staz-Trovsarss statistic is -0.58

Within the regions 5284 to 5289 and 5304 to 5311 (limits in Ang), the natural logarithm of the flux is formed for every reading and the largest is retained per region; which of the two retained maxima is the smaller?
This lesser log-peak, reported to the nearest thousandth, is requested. -0.322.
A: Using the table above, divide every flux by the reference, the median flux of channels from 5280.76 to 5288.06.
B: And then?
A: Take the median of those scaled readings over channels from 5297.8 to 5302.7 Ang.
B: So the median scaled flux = 0.81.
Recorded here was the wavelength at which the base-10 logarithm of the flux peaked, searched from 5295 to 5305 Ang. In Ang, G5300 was 5304.53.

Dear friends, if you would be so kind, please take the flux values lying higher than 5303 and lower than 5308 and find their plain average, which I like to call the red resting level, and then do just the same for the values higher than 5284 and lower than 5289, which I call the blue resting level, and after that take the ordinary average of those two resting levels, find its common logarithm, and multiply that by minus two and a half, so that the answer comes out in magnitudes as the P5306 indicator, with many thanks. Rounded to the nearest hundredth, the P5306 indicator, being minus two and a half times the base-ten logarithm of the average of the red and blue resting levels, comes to 0.38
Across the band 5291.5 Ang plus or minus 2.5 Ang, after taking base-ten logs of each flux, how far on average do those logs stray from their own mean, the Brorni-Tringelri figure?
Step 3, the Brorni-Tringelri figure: 0.012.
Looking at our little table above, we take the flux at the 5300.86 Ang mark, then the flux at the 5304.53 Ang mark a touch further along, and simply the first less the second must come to -0.18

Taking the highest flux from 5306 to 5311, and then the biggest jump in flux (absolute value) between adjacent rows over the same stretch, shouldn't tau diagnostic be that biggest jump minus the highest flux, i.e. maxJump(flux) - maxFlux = -0.70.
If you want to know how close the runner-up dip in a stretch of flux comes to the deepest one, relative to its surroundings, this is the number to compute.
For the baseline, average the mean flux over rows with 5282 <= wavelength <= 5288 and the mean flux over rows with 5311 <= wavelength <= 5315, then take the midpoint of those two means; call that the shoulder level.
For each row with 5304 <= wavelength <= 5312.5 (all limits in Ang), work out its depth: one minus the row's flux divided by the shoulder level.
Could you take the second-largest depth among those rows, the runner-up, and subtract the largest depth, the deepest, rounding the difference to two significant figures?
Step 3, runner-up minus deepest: -0.033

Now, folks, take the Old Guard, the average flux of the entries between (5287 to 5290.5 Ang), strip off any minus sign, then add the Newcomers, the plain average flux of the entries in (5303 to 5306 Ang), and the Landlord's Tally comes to 1.40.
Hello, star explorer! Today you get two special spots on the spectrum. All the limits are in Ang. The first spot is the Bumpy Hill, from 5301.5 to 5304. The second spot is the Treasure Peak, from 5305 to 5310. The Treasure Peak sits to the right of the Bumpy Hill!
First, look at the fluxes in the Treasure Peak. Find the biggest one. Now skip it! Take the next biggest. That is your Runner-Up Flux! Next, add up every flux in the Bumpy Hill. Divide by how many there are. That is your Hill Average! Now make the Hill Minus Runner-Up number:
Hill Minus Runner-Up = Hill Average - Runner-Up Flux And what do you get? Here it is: -0.12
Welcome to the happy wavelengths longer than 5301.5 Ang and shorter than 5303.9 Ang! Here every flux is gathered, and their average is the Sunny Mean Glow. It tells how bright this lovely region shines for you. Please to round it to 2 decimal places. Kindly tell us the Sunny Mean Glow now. 0.59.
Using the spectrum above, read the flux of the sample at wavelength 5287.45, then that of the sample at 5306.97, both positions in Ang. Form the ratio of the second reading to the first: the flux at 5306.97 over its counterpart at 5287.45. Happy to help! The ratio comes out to 0.9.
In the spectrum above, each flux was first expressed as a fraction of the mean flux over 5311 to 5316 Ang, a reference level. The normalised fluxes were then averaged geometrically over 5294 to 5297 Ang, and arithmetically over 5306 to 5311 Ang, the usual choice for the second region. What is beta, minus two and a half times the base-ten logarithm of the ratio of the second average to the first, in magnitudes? -0.21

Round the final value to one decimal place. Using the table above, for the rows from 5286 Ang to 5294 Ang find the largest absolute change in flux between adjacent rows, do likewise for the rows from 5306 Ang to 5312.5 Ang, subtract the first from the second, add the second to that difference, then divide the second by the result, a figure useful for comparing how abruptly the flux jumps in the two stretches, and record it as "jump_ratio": 1.4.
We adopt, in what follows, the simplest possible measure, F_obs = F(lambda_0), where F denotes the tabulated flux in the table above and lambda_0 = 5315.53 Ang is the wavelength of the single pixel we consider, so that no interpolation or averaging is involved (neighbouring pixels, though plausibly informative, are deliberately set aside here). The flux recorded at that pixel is 0.717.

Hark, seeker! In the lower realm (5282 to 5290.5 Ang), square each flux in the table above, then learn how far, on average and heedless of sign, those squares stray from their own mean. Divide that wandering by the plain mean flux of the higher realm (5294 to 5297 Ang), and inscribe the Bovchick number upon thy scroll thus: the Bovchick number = 0.13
